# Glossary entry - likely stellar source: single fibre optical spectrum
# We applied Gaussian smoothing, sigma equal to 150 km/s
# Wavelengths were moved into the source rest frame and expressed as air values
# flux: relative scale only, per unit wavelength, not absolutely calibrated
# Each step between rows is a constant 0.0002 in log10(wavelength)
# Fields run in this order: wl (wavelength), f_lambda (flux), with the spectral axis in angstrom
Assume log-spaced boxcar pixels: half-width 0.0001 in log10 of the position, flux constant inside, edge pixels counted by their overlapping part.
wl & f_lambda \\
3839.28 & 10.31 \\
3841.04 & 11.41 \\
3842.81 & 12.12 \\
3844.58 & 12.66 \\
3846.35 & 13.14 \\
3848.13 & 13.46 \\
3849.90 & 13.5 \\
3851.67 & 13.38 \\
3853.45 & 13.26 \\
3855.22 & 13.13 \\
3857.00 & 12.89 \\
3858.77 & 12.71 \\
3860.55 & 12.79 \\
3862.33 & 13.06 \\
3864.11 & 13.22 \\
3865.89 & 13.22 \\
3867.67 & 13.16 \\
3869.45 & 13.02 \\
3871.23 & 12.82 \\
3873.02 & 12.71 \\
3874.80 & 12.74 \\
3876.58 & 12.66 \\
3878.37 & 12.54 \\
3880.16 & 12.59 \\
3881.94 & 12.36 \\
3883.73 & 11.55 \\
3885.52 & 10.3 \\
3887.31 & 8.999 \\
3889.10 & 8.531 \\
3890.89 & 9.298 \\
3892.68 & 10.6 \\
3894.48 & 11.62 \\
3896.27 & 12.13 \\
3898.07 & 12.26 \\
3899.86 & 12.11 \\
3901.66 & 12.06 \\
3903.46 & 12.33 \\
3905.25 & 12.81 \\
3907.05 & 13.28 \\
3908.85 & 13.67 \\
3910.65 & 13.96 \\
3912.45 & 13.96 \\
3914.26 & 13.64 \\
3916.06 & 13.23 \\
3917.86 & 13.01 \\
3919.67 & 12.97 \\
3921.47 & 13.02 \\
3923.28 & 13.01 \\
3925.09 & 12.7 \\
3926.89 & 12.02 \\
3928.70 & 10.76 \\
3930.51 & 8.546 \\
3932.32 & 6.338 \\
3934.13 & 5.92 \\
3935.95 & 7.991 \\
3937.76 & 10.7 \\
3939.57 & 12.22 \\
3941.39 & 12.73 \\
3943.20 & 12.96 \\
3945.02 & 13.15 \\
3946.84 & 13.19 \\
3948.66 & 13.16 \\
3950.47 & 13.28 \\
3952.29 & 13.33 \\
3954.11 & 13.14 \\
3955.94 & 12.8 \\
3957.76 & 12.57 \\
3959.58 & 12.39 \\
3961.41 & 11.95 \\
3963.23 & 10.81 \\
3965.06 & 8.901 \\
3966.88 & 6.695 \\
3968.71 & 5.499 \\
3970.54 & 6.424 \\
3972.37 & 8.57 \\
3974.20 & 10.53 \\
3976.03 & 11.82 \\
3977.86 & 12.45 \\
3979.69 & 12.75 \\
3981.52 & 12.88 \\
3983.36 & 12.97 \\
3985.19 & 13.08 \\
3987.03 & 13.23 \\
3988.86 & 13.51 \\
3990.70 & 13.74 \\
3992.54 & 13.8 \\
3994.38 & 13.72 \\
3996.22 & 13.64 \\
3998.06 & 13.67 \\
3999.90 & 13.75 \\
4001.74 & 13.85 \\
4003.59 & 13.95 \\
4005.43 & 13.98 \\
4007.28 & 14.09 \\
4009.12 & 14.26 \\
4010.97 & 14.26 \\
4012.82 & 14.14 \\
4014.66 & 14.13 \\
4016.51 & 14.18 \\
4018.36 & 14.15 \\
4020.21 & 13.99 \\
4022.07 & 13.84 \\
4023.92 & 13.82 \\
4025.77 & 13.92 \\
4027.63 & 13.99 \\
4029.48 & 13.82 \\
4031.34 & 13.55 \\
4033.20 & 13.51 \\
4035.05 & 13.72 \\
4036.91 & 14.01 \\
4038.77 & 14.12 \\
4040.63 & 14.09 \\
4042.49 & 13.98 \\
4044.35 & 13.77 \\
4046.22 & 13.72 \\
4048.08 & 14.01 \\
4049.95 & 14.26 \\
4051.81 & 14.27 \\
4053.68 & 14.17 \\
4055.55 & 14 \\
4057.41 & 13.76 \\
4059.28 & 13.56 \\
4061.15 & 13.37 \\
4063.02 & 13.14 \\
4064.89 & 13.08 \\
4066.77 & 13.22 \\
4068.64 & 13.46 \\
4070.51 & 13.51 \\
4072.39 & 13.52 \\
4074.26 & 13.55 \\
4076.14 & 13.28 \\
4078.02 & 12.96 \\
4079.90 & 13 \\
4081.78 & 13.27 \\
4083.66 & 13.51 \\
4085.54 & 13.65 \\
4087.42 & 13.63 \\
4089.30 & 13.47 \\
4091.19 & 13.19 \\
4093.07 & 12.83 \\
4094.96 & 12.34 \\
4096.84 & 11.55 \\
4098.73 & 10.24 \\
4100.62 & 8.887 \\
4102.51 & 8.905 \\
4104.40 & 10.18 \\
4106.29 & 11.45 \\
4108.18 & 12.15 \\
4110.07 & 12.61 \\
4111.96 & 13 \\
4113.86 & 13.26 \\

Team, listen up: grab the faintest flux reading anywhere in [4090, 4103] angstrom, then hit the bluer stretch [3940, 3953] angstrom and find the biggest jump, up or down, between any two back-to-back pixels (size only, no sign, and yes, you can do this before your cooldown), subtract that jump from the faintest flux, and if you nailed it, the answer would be 8.7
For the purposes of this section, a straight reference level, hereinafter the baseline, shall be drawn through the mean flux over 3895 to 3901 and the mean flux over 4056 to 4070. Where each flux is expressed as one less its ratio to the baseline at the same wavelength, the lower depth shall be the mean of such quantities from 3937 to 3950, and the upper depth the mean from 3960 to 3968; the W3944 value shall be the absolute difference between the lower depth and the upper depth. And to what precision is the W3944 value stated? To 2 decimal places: 0.25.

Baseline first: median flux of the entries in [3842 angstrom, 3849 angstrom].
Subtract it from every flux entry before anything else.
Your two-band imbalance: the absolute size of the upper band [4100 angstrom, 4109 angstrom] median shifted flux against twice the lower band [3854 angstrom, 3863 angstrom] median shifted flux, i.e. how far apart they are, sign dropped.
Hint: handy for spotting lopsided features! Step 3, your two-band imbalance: 2.7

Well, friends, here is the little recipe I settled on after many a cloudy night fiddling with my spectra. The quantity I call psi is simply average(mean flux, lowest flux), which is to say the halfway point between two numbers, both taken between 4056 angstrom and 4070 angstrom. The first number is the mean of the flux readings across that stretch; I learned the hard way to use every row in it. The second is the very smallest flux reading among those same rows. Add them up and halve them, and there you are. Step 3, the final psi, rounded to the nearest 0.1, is 13.2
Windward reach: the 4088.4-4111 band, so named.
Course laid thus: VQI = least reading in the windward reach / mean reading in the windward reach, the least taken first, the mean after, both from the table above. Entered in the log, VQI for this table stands 0.77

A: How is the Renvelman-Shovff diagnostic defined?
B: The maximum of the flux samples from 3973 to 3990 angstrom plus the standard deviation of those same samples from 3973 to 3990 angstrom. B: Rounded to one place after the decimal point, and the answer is 14.4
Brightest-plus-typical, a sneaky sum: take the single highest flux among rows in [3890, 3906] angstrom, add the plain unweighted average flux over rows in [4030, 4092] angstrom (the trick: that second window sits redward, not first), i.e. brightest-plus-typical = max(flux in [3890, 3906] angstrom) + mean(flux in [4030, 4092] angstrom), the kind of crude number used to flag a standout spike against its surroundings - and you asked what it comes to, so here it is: 26.4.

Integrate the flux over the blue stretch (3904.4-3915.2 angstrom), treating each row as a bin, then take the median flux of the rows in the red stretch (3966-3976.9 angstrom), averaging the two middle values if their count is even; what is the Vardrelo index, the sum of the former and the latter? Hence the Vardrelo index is 154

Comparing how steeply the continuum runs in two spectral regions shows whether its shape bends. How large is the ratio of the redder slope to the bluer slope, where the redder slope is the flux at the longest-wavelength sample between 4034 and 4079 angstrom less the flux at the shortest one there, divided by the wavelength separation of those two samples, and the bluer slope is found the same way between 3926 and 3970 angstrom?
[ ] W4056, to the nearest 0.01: 0.11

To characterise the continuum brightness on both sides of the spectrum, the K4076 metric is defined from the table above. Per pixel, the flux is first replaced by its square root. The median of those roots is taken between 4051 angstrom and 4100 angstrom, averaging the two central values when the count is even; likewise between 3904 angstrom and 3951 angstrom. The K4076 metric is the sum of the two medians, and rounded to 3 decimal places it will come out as 7.267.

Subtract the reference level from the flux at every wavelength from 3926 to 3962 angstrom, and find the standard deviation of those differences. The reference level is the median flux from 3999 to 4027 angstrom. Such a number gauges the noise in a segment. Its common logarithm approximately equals 0.4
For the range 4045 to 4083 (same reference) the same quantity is -0.4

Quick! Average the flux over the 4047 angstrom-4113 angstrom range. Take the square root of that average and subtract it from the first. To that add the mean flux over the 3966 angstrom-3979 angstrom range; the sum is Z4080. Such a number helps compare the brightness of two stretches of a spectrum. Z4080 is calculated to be 18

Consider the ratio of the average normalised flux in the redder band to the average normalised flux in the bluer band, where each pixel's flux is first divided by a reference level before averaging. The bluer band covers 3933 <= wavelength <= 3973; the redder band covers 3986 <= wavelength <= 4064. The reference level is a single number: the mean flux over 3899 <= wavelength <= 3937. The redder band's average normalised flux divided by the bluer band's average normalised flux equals 1.28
